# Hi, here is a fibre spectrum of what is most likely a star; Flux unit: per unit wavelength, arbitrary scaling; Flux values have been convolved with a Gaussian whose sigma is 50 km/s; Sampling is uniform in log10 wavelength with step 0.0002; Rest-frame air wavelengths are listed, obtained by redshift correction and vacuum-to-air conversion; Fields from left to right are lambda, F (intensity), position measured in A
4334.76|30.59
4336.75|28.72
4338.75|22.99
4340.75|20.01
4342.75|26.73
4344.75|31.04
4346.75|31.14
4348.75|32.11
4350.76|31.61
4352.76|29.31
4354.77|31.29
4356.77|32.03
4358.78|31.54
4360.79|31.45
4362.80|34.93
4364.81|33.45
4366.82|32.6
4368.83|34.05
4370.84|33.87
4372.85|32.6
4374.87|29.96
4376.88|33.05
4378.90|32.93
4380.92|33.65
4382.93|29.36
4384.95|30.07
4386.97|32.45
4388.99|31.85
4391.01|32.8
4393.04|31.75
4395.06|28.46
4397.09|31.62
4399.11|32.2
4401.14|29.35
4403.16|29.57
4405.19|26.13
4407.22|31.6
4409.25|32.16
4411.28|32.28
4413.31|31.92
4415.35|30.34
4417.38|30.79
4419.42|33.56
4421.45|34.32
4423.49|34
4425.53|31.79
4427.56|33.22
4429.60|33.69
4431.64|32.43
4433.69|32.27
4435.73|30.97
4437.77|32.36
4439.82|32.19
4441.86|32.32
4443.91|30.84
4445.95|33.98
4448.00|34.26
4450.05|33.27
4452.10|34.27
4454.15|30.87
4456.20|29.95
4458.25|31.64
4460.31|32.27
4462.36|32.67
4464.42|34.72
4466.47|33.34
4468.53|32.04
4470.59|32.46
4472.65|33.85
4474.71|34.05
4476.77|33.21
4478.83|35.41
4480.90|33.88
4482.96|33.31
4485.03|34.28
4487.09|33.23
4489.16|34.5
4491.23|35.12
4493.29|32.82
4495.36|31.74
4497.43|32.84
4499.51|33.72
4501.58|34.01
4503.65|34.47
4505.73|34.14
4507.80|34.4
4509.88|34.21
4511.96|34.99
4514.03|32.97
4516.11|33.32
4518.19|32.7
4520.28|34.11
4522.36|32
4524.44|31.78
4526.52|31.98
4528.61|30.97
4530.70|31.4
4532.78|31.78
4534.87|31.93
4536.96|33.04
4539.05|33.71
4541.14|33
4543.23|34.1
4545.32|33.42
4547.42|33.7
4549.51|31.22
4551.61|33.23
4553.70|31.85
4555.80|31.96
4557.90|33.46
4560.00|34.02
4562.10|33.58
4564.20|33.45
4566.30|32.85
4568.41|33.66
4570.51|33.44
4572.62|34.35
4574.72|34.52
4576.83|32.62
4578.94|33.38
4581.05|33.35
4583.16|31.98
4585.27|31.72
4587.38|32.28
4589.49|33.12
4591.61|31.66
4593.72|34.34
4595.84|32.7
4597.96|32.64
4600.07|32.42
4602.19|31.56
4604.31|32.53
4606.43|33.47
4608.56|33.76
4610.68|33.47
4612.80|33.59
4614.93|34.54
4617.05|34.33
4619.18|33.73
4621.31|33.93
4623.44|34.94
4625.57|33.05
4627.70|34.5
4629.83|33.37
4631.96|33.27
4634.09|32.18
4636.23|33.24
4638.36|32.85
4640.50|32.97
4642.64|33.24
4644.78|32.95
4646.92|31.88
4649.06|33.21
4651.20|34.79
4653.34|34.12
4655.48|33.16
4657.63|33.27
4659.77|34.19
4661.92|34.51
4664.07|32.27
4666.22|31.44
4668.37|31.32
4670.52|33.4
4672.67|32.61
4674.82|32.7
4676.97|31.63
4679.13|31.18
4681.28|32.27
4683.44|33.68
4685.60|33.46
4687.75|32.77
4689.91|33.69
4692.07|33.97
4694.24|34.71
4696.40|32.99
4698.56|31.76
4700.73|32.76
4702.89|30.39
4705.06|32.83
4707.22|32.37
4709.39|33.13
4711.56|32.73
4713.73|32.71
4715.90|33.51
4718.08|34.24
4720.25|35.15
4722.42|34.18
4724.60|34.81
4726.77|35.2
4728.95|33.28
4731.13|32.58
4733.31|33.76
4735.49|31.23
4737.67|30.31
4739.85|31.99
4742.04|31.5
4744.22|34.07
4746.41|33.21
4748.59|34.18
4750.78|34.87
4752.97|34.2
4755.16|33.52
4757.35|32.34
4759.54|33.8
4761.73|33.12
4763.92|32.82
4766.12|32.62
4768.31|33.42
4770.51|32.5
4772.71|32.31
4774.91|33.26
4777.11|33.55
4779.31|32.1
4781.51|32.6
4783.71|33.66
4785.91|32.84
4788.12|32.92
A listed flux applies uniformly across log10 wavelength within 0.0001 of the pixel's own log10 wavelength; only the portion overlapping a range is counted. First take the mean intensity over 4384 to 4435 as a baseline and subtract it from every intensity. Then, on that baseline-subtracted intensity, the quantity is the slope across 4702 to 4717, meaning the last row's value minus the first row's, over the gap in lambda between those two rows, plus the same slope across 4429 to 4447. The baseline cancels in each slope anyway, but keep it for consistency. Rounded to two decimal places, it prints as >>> 0.26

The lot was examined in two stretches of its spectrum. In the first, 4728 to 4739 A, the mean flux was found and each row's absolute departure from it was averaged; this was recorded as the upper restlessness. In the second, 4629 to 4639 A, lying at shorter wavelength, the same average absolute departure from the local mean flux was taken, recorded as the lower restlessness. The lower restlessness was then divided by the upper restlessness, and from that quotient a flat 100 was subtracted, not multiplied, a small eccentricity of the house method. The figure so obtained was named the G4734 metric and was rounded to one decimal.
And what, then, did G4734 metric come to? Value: -99.7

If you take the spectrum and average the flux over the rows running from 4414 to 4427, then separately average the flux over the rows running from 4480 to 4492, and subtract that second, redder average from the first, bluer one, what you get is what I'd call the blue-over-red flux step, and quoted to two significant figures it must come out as -1.6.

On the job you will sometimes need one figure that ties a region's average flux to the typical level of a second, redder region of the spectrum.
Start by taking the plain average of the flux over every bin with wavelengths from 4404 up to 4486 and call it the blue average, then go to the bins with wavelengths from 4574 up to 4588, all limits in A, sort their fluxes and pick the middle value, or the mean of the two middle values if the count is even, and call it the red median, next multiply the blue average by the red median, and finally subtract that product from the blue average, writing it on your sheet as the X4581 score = -1030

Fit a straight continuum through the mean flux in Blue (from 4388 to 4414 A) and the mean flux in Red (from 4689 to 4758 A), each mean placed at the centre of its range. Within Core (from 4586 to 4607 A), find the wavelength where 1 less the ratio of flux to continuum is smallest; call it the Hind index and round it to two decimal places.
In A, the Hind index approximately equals 4593.72 A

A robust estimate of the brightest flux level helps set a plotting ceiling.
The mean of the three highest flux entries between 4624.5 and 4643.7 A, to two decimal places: 33.71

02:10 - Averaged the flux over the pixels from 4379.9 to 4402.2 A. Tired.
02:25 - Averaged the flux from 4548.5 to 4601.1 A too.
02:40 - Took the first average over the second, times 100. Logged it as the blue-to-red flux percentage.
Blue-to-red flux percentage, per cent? 95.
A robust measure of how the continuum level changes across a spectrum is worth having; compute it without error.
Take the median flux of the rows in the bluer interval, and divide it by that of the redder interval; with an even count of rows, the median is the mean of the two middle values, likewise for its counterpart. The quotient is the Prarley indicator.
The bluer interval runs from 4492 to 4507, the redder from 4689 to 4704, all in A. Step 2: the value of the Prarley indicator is 1.02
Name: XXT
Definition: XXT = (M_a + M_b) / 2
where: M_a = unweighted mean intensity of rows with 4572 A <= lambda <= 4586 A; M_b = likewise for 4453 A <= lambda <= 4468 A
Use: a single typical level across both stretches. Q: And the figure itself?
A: 32.7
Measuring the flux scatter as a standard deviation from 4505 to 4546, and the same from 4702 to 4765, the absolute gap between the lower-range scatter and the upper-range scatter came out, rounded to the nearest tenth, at 0.1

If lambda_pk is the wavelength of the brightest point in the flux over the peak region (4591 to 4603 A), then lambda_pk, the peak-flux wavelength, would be 4593.72 A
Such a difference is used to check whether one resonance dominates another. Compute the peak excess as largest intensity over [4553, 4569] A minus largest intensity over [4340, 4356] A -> 1.9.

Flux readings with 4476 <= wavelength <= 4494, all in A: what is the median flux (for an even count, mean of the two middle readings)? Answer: 33.9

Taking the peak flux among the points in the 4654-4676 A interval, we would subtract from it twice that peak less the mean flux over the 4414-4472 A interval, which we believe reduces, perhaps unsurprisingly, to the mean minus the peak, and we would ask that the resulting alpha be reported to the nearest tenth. -2.0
